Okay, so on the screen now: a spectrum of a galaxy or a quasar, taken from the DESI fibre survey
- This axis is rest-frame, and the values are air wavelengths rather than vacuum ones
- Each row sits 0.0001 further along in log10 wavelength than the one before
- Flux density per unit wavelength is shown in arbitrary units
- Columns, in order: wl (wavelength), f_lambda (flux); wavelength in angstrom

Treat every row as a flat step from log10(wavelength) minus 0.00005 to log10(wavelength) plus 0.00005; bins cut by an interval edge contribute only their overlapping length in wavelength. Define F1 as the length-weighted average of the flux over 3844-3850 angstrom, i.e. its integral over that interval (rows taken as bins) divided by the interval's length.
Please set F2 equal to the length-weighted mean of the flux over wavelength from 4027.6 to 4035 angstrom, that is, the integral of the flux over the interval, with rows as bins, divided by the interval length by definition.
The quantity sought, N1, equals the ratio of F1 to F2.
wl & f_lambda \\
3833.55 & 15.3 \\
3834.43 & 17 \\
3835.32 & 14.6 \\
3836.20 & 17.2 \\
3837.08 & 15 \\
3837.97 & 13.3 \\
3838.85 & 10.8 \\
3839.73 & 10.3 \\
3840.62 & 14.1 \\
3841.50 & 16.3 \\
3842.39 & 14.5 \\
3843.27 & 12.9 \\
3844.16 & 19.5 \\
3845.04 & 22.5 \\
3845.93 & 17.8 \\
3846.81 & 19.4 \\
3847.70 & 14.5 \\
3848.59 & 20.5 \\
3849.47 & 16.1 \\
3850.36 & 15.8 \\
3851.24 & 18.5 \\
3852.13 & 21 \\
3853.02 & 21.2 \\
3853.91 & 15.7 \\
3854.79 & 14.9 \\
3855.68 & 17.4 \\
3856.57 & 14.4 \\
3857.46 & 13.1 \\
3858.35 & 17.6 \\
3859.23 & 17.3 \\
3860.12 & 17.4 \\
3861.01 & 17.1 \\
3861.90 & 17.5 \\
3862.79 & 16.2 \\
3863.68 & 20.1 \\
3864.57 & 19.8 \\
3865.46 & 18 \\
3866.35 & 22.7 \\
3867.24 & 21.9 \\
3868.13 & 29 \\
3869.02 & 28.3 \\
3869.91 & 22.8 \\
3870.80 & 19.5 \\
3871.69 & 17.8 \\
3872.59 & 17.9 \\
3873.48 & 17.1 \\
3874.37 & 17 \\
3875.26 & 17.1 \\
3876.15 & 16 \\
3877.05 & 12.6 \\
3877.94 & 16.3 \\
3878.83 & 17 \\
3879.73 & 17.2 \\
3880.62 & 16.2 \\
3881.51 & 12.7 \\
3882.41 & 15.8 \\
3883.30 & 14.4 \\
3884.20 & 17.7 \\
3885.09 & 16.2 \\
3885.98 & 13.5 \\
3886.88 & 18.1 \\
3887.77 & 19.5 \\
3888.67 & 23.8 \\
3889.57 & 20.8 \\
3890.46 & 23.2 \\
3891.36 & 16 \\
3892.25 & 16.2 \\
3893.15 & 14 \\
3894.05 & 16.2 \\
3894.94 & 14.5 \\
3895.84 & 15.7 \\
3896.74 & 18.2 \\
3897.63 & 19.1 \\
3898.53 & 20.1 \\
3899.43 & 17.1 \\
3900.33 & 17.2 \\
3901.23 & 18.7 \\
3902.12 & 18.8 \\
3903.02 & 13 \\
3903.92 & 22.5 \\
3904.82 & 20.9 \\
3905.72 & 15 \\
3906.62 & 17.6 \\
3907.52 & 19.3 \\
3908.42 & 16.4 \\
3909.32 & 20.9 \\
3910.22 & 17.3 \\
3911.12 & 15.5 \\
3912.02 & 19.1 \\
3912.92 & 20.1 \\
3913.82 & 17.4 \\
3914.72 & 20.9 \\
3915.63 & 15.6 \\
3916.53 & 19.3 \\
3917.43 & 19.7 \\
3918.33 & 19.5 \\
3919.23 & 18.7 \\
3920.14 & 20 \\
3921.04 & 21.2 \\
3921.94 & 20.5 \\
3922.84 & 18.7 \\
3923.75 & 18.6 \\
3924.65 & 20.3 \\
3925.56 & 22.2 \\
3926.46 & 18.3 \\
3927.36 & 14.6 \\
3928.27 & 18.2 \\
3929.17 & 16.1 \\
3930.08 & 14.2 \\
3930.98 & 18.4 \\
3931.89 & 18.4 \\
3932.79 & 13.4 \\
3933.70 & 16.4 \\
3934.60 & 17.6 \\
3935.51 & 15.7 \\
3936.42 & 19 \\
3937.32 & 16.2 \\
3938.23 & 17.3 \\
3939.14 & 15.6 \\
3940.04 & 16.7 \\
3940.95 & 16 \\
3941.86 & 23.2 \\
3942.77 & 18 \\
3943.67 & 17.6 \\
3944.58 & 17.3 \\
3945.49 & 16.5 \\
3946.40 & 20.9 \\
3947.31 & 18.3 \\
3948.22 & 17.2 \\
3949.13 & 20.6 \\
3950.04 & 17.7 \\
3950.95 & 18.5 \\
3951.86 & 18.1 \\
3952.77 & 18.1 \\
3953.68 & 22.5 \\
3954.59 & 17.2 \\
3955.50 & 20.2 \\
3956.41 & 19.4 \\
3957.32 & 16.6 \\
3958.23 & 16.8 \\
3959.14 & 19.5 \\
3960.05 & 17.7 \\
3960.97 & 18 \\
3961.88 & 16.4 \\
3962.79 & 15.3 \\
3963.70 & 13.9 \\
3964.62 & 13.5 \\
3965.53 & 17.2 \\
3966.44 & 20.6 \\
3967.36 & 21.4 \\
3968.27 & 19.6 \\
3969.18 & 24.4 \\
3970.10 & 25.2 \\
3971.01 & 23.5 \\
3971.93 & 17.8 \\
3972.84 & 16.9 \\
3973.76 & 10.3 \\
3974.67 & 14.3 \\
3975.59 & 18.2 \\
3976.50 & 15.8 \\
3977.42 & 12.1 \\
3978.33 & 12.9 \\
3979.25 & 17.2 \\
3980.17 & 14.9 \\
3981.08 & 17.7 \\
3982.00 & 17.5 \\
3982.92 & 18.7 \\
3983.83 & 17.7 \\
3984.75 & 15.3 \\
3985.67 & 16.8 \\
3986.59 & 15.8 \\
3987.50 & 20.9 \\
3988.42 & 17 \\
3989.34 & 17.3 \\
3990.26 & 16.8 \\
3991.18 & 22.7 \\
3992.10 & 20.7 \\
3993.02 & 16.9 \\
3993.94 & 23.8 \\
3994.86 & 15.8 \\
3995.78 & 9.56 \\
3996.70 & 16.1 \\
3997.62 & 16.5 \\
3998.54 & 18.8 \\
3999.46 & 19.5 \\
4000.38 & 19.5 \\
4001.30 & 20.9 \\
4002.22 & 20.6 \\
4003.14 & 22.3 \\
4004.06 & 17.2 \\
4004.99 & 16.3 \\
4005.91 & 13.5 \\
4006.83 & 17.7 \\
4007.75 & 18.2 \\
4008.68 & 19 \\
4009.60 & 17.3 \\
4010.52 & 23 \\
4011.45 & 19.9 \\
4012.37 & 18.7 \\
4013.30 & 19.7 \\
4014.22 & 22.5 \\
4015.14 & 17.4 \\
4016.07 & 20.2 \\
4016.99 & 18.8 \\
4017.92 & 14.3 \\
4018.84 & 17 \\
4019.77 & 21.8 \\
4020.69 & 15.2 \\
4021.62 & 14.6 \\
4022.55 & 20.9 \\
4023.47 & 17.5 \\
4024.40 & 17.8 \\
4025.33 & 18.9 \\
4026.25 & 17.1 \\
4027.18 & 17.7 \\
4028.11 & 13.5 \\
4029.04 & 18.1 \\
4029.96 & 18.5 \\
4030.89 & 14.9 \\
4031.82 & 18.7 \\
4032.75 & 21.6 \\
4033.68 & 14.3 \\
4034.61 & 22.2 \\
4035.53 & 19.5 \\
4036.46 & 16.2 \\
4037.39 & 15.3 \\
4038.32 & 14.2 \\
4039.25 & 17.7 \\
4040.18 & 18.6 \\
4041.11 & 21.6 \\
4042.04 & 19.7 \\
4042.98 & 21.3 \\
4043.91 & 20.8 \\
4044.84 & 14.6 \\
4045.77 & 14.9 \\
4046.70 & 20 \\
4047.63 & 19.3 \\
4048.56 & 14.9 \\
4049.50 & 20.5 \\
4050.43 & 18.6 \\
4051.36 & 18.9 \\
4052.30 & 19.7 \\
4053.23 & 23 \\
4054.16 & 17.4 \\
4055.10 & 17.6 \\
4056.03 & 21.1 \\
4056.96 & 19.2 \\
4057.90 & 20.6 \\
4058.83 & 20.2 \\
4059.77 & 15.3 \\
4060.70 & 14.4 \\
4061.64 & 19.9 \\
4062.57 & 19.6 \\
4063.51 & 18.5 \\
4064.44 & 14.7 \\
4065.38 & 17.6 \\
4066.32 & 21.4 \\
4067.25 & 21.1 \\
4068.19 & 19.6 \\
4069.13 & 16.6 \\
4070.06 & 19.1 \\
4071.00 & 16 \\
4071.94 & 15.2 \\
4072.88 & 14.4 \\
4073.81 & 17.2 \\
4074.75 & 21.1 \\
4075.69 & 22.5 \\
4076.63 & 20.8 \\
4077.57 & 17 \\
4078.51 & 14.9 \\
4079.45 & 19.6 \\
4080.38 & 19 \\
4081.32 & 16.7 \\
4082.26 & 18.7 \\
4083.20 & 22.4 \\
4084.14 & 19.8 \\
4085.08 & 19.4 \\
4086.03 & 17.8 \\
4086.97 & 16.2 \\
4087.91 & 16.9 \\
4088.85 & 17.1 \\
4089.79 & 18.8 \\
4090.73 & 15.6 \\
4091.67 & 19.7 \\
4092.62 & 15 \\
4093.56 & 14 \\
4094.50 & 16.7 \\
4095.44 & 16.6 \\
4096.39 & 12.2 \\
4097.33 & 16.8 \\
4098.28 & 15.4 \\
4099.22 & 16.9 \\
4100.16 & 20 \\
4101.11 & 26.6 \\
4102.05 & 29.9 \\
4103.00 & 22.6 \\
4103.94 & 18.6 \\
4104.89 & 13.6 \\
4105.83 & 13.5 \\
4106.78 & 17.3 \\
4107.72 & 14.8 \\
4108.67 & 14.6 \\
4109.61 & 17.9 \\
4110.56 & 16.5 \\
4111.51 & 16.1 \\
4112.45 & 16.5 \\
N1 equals 1.05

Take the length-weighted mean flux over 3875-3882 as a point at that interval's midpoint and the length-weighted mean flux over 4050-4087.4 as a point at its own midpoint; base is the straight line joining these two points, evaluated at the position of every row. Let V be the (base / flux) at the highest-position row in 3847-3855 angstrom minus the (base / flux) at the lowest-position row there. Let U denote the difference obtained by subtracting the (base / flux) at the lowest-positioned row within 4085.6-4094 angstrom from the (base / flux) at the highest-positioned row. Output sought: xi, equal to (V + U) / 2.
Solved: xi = 0.14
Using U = 0.30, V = -0.02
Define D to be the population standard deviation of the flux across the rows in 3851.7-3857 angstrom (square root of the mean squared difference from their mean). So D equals 2.8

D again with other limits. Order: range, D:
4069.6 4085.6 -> 2.4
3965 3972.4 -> 2.8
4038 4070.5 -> 2.4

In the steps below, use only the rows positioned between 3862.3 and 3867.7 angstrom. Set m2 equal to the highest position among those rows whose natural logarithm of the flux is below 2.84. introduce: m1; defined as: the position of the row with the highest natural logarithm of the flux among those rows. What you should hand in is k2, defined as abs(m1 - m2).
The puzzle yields 3.6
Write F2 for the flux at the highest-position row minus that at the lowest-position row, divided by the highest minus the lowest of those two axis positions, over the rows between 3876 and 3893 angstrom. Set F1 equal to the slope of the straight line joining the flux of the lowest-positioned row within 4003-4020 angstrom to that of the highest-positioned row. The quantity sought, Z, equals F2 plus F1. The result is -0.02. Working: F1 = -0.03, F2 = 0.01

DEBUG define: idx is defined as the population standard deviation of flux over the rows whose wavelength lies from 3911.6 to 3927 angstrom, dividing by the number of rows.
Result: 1.49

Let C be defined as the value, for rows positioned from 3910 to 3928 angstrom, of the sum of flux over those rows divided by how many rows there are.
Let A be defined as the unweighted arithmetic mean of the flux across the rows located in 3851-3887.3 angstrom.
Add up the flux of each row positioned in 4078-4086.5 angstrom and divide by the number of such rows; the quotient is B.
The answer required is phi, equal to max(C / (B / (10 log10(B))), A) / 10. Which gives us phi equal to 1.79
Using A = 17.9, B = 18.7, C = 18.9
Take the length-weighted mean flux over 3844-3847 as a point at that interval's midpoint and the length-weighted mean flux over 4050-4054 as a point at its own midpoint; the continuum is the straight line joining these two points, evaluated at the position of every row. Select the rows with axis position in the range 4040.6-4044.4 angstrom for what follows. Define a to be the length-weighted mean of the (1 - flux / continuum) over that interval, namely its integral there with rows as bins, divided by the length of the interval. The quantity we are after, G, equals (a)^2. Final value 0.002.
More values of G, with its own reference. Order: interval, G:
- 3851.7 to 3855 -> 0.006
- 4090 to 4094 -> 0.033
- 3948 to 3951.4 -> 0.004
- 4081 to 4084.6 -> 0.000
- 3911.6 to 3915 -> 0.001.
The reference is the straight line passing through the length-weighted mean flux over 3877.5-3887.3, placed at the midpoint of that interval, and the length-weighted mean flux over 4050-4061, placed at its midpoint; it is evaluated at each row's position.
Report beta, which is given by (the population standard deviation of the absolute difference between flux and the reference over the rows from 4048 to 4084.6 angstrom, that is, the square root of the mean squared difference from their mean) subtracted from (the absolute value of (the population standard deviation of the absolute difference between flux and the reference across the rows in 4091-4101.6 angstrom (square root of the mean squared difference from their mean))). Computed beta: 0.80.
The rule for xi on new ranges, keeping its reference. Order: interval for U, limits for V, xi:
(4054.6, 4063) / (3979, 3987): 0.00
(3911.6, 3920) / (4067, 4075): 0.01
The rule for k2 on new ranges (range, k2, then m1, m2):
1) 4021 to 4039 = 3.7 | 4034.61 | 4038.32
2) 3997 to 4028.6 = 17.6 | 4010.52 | 4028.11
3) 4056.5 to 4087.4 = 11.3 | 4075.69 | 4086.97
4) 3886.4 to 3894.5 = 5.4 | 3888.67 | 3894.05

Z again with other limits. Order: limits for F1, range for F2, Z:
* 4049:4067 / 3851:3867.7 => 0.27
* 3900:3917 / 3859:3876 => 0.12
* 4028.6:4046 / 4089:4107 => -0.28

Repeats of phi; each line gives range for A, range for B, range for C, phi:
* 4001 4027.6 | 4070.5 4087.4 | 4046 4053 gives 1.85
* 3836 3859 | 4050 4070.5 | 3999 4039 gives 1.63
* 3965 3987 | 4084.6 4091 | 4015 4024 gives 1.76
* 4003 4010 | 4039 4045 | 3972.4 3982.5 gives 1.77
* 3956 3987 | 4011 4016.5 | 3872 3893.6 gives 1.73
